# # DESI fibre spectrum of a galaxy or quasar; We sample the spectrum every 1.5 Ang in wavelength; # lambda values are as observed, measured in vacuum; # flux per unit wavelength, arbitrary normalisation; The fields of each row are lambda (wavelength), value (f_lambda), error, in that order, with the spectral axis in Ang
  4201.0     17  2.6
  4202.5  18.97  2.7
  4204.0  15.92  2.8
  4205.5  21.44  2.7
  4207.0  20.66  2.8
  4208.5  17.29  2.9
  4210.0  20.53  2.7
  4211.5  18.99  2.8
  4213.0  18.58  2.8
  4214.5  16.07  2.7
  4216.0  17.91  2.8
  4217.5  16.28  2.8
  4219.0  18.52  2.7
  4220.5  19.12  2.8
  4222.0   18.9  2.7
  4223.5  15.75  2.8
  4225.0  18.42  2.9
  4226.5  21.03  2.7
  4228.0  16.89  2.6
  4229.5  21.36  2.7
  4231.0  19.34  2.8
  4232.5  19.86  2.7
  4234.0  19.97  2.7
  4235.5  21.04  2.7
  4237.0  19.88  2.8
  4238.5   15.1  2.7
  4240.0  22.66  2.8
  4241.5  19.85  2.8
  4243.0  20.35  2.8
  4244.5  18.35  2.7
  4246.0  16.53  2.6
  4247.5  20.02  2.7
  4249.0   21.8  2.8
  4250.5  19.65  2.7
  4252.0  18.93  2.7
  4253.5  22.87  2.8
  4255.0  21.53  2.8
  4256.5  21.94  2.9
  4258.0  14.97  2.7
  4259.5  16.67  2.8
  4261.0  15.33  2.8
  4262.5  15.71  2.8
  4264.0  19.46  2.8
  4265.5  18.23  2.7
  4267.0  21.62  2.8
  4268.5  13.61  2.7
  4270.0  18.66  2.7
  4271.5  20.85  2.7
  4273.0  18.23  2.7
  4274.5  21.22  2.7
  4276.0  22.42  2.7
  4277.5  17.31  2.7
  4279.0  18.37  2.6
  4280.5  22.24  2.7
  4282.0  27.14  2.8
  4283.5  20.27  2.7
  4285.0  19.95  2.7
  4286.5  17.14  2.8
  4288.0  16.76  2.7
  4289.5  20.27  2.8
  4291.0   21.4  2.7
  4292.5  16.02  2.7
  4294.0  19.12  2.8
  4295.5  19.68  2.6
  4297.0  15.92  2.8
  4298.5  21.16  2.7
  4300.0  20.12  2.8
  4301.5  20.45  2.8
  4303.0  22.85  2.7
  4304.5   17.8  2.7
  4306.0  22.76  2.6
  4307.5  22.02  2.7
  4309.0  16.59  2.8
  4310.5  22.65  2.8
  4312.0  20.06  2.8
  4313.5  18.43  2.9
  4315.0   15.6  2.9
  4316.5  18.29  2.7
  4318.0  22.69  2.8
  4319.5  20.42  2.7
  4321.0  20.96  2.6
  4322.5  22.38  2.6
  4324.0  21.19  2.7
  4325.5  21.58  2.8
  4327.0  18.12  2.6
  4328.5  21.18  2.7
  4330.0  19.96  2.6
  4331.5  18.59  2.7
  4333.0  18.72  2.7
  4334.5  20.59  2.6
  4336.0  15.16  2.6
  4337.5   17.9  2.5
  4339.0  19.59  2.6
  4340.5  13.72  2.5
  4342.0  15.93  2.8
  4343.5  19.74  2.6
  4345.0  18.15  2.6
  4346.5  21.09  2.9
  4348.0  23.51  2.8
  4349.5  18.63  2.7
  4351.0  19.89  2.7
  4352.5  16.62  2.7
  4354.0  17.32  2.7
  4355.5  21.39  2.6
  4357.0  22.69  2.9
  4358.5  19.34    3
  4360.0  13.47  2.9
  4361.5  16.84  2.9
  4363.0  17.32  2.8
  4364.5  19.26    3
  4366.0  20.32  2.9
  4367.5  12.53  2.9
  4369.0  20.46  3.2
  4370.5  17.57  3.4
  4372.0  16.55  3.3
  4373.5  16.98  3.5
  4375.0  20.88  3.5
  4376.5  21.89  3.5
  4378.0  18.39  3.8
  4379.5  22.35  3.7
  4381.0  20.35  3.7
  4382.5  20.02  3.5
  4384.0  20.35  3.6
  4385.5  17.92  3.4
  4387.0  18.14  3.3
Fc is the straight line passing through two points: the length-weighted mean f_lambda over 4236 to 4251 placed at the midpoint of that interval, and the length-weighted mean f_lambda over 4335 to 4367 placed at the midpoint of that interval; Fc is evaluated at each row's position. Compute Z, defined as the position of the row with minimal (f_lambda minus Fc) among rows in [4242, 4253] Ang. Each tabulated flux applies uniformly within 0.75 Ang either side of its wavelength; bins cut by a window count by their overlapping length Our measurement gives 4246.0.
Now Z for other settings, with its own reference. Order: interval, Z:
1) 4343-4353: 4352.5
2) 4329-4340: 4336.0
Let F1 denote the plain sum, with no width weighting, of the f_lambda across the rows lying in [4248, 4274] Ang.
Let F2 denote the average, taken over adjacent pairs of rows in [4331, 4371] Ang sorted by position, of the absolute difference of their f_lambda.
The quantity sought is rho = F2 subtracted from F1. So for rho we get 317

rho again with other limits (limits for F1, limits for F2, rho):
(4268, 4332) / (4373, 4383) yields 850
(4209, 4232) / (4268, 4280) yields 275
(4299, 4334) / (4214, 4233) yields 461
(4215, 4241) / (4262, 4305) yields 319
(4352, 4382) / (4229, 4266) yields 370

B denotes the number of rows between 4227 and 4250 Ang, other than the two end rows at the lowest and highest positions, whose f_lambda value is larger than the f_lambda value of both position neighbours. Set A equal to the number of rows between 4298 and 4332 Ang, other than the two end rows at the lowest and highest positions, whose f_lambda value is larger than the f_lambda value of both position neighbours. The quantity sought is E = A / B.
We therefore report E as 1.75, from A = 7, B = 4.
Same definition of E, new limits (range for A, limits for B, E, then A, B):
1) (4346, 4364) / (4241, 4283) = 0.33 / 3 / 9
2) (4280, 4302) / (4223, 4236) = 2.00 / 4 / 2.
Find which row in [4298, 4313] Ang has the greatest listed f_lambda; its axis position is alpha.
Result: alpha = 4303.0 Ang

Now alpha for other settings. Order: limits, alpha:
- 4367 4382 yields 4379.5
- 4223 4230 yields 4229.5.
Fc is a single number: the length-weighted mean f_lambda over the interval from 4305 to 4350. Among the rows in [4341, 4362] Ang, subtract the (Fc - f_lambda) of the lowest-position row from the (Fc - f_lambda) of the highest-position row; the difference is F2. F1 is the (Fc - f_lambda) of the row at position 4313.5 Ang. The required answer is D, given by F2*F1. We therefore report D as -1.0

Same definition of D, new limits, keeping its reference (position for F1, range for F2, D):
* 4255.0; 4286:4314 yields 2.6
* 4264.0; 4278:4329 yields -0.2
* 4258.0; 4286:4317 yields -5.3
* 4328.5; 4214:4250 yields 9.4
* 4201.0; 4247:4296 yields 0.9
